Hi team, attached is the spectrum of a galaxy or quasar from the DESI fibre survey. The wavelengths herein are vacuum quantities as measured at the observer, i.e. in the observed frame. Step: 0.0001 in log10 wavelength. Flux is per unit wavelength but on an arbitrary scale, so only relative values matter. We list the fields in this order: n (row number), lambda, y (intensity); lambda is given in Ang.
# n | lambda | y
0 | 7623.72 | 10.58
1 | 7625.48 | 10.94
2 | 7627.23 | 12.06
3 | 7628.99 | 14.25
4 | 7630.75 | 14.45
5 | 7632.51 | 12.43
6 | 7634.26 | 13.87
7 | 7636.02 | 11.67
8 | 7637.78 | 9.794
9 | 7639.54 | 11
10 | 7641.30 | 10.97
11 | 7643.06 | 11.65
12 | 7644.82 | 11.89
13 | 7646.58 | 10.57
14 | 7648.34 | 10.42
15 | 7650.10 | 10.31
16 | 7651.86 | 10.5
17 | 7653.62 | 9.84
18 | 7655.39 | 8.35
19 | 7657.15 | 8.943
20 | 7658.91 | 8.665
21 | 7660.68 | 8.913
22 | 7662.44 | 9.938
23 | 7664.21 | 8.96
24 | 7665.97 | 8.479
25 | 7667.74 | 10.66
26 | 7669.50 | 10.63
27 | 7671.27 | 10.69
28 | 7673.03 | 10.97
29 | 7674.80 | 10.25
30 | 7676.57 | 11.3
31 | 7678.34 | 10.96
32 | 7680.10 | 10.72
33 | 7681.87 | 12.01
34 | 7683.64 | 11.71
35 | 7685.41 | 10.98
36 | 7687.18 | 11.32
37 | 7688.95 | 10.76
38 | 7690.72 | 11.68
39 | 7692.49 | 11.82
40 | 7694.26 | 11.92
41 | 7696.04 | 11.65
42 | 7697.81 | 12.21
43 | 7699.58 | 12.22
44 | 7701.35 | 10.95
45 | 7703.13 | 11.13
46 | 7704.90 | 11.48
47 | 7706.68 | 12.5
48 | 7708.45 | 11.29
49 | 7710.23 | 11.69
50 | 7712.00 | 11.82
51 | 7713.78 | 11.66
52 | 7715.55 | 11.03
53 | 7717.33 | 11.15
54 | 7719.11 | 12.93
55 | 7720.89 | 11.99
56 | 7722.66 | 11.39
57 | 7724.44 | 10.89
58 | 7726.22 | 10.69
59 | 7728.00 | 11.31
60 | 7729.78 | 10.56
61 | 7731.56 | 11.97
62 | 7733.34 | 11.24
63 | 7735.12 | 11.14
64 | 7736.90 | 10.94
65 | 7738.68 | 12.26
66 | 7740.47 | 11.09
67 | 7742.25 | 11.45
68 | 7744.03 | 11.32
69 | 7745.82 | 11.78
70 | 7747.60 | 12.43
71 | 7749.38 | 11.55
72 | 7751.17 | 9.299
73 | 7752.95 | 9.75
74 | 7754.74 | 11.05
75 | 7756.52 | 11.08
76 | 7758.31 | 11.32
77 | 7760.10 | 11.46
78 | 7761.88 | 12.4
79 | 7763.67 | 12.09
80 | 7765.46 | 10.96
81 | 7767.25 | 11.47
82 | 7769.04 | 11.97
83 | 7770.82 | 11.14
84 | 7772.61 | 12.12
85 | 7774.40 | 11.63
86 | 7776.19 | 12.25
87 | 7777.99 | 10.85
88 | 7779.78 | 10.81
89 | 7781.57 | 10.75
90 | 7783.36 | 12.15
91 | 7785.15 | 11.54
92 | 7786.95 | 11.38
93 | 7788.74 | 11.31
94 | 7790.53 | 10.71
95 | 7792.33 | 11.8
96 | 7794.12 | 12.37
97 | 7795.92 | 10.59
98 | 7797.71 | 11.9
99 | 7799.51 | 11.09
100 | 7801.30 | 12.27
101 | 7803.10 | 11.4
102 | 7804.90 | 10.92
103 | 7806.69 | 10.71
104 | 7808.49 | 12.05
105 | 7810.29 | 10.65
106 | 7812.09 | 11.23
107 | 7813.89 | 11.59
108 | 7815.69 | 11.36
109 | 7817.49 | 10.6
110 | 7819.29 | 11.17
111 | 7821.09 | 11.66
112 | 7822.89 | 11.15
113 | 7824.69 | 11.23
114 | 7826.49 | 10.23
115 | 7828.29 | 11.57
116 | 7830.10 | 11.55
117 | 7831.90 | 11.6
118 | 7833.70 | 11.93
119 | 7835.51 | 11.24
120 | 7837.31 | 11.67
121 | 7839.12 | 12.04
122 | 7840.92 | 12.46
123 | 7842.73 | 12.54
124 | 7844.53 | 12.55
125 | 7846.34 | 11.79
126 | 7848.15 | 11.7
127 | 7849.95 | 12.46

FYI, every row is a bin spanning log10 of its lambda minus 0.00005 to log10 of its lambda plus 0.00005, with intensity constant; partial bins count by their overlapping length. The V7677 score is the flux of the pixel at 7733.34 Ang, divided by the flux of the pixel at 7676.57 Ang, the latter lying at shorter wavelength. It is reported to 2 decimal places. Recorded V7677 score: 0.99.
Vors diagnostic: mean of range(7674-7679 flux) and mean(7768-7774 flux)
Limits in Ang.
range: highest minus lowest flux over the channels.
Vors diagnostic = 6.40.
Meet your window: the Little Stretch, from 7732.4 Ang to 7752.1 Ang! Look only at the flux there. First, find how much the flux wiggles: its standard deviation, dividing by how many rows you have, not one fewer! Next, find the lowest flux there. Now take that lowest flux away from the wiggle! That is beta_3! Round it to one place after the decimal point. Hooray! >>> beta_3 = -8.5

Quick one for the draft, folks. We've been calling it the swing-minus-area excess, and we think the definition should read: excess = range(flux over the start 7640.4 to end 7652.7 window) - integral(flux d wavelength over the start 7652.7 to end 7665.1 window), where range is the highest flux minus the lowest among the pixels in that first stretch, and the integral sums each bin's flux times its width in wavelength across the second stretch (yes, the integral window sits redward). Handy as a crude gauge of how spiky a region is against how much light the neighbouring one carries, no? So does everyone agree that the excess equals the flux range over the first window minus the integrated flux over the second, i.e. -111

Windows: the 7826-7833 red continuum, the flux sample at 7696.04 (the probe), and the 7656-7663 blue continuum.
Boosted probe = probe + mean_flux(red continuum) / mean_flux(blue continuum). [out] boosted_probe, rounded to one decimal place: 12.9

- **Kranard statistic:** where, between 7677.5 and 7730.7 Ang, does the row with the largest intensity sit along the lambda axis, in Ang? 7719.11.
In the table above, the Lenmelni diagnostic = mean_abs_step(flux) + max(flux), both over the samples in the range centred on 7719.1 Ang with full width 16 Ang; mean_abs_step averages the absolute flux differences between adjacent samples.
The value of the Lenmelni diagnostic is 13.5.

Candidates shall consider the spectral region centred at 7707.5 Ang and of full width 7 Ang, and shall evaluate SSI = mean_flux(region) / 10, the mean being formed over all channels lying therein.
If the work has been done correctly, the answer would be 1.17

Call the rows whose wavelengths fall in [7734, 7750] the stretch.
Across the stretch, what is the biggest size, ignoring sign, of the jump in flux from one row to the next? 1.32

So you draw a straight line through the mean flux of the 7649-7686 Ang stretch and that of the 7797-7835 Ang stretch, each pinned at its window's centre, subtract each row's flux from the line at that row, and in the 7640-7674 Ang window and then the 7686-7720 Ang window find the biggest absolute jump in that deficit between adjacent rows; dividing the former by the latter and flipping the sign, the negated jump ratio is -1.23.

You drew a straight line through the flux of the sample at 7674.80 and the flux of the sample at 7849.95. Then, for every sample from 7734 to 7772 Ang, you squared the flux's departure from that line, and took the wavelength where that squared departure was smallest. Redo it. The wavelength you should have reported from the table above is 7740.47 Ang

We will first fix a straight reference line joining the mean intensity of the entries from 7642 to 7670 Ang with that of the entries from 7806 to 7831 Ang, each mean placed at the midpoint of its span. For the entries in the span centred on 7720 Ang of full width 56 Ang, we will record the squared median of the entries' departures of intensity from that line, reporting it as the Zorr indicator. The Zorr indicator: 1.1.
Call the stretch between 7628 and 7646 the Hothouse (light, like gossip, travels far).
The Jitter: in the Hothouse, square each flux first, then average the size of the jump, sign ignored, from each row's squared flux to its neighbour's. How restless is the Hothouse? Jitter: 26.8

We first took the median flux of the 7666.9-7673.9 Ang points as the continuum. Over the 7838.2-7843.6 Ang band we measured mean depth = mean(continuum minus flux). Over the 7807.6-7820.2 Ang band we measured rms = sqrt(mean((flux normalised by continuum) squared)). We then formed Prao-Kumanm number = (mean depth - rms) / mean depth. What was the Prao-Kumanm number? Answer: 1.63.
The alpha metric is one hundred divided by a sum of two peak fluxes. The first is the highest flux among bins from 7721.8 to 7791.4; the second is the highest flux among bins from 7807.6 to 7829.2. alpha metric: 4.08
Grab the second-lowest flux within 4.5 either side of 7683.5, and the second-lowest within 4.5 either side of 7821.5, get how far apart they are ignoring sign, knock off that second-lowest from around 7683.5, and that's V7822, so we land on -10.8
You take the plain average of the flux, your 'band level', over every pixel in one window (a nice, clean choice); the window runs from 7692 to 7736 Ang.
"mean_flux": 11.5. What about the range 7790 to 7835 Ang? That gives 11.3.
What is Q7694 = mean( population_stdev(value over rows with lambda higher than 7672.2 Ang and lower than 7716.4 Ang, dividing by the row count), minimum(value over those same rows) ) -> 5.4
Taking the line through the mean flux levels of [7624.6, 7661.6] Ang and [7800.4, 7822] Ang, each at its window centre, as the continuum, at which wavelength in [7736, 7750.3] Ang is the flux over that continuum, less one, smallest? 7736.90 Ang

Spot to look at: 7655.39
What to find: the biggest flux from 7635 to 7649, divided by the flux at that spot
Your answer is 1.42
